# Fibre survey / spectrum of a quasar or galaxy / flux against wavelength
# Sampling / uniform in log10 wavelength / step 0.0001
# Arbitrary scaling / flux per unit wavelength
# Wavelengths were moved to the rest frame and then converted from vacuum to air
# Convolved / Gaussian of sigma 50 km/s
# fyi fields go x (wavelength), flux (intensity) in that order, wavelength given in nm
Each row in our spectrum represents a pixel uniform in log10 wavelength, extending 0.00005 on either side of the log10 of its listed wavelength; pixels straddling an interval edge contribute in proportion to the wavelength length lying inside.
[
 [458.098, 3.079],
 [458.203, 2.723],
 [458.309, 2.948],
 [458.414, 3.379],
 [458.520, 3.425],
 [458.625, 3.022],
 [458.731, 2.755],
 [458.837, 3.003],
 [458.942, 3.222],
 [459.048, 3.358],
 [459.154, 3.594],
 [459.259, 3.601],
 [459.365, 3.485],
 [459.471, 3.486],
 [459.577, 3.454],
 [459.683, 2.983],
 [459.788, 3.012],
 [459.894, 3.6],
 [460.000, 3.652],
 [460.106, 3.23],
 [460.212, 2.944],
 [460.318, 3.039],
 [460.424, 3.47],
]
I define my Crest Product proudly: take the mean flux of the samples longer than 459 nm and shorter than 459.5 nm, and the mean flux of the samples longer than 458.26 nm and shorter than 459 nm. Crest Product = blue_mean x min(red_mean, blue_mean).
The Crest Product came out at 9.7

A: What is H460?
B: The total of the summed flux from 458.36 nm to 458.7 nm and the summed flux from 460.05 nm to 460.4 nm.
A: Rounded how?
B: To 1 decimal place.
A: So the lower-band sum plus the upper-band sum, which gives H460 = 19.0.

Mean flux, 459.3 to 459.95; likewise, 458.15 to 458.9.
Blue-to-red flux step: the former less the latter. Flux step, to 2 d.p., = 0.30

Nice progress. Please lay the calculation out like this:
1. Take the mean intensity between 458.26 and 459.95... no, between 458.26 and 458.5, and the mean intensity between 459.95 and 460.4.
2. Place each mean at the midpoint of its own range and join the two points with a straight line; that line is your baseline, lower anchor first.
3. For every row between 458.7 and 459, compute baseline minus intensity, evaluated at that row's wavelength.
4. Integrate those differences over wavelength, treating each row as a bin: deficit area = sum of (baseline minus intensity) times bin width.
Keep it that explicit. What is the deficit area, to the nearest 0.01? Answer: 0.06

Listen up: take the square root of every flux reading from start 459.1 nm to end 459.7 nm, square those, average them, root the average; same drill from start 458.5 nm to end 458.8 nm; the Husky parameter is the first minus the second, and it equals 0.10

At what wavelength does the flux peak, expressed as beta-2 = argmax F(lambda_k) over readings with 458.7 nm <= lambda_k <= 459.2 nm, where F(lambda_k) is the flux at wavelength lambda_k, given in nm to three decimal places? 459.154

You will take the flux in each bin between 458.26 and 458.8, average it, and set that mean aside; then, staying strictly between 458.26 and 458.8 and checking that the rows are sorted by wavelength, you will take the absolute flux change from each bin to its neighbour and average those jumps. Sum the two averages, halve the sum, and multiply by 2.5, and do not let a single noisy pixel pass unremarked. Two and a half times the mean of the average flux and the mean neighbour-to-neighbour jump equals 4.24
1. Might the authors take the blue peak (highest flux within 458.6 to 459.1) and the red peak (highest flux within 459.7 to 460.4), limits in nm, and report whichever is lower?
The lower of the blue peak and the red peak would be 3.36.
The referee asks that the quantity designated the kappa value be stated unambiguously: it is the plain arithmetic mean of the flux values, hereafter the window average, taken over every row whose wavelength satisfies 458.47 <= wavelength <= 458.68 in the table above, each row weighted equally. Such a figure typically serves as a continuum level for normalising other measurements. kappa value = 3.2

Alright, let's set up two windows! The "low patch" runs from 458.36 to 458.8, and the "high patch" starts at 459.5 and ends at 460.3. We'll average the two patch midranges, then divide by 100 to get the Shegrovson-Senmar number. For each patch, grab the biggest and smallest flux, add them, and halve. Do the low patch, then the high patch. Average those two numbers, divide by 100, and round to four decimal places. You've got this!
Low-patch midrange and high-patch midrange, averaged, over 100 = 0.0319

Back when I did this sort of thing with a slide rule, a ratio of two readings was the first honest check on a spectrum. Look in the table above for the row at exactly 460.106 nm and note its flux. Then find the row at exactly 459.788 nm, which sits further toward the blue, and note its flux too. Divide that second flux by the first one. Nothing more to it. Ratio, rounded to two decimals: 0.93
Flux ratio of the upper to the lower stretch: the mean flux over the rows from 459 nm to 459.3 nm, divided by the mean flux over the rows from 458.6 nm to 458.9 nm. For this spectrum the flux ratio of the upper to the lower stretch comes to 1.20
